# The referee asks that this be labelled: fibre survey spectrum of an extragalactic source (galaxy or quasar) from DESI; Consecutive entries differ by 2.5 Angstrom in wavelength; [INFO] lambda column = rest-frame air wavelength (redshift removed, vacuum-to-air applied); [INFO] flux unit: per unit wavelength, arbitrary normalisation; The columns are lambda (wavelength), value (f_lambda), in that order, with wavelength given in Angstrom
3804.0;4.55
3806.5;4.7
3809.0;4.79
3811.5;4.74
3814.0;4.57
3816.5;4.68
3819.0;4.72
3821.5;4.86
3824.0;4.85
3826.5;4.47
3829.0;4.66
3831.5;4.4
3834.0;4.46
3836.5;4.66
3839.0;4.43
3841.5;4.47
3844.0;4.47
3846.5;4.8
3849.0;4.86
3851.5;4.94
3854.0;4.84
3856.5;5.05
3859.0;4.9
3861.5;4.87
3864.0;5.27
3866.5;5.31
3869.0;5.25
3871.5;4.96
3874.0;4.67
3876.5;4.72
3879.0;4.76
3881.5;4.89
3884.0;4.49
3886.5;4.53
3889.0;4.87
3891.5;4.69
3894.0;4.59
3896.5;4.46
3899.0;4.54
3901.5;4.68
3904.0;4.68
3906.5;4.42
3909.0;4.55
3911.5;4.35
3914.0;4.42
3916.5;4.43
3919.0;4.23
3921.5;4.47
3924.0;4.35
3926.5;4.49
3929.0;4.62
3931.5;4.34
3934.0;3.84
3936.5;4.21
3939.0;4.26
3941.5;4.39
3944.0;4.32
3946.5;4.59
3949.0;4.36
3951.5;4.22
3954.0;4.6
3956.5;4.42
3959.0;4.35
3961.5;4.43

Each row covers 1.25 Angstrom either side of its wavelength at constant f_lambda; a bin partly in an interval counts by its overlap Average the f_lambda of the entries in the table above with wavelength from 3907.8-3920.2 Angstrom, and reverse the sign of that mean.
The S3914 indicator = -4.4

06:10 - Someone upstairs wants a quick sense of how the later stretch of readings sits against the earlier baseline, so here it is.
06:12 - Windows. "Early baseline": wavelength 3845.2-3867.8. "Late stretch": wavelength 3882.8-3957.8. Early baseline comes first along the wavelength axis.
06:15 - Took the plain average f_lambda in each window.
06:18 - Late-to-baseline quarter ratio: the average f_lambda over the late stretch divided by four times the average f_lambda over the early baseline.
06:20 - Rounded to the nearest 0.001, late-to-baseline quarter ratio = 0.223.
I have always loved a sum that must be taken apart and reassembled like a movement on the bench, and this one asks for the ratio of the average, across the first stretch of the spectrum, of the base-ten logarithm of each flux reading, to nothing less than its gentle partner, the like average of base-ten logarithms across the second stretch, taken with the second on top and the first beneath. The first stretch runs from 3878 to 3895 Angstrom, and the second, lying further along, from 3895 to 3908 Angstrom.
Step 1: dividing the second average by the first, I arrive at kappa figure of 0.982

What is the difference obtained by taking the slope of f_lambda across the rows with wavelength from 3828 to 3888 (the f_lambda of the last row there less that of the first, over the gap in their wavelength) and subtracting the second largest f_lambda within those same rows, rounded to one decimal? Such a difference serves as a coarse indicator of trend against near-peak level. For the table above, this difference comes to -5.3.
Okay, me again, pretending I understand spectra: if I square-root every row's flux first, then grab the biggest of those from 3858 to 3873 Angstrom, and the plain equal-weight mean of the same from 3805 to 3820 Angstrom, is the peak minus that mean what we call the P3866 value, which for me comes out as 0.14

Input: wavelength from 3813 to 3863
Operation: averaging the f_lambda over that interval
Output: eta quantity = 4.70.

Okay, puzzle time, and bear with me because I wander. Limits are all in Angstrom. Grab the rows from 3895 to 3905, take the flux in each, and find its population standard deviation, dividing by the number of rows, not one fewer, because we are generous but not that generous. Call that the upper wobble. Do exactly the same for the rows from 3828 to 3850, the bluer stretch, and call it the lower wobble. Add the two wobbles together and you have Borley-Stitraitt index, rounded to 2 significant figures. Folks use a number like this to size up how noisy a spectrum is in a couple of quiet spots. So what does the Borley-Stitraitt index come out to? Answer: 0.26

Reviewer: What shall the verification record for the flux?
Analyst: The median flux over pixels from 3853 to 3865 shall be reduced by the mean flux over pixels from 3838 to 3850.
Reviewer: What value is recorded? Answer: 0.3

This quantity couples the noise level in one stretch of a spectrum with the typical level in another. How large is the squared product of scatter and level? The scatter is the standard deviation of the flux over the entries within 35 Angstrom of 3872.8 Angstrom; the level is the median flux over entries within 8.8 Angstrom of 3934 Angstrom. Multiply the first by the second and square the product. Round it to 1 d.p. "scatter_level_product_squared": 1.2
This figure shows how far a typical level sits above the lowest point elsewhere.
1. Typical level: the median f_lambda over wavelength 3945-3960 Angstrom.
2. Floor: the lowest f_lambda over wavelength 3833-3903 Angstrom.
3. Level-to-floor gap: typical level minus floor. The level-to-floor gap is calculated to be -0.04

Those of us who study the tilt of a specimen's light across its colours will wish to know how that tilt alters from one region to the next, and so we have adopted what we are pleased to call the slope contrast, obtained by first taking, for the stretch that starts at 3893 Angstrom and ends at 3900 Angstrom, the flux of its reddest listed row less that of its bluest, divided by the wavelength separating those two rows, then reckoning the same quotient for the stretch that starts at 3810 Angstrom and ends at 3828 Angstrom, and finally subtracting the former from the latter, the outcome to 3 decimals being -0.008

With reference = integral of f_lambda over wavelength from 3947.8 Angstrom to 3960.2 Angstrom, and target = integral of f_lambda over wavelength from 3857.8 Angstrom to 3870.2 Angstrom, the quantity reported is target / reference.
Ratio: 1.17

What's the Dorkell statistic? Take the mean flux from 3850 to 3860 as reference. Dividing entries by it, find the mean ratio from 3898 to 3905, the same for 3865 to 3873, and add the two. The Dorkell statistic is 1.99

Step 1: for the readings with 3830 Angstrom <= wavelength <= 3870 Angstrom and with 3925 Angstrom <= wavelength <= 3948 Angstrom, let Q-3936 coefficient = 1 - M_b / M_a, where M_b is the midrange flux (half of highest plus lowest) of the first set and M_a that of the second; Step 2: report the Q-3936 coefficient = -0.15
